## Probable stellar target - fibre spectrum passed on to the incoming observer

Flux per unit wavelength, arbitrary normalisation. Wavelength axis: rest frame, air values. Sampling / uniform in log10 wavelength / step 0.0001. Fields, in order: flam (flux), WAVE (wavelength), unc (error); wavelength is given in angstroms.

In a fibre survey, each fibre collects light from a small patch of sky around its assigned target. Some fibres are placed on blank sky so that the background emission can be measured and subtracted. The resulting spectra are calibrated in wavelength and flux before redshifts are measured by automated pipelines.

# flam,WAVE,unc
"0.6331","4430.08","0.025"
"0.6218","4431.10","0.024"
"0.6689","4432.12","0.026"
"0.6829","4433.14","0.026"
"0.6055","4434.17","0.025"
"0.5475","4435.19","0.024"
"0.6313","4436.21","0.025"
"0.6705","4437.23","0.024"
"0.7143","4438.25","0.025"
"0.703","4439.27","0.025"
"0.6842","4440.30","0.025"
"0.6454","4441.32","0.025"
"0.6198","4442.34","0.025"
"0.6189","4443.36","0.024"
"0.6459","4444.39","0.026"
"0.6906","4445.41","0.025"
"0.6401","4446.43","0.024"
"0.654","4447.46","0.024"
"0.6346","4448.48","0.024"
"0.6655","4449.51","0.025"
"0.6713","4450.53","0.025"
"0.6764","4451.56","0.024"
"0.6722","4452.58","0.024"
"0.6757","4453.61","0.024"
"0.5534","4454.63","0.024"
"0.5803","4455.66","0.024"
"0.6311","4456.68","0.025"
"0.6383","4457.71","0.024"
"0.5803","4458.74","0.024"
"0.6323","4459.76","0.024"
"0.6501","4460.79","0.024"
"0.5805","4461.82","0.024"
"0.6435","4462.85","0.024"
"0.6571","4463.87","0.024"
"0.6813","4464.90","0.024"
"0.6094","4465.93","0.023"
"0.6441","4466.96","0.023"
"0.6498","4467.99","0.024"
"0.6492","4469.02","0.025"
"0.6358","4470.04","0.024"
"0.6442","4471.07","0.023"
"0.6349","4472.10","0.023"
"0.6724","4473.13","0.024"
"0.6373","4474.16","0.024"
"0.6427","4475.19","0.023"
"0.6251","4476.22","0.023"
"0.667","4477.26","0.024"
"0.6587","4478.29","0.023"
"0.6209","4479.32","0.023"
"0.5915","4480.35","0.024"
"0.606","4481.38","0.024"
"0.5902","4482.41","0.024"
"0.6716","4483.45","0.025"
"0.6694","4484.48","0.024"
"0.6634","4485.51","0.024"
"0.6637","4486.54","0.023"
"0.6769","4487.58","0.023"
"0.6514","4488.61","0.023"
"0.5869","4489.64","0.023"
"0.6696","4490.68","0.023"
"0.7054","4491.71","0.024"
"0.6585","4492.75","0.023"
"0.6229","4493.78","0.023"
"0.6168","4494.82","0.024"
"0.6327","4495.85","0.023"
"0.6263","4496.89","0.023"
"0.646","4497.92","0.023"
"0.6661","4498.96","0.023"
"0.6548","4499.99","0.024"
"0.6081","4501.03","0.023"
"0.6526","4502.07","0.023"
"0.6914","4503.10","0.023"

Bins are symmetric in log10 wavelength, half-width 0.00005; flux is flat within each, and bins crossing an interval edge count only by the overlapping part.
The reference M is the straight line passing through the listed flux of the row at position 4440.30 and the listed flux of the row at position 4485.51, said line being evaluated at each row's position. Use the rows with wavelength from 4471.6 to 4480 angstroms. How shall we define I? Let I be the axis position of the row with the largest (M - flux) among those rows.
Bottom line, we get 4479.32 angstroms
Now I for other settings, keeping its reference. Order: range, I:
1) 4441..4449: 4443.36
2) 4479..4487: 4482.41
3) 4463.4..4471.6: 4465.93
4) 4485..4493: 4489.64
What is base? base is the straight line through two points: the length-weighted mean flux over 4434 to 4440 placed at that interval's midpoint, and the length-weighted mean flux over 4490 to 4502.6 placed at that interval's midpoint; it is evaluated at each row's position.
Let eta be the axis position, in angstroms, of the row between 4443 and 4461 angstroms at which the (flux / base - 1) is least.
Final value 4454.63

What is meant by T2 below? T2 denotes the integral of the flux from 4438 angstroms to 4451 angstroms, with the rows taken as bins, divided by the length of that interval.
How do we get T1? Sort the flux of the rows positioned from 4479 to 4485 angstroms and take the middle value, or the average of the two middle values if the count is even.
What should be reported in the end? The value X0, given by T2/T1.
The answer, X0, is 1.08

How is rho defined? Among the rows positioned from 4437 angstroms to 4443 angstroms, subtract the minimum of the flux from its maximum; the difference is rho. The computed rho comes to 0.09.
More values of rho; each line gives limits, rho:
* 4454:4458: 0.08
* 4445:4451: 0.06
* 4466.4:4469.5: 0.01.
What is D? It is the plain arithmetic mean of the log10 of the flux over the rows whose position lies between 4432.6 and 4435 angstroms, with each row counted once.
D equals -0.192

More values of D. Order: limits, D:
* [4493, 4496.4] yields -0.205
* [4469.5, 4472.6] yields -0.195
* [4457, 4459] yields -0.216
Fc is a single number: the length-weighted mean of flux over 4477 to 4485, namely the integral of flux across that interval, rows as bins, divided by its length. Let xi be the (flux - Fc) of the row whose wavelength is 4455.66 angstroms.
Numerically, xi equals -0.053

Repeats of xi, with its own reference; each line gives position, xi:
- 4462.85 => 0.010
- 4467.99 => 0.016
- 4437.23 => 0.037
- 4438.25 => 0.081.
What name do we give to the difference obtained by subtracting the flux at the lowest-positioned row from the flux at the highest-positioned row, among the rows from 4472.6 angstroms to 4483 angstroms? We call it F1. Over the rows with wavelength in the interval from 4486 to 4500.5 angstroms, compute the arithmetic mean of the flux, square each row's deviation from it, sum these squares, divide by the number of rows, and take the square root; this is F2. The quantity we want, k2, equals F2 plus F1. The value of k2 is -0.054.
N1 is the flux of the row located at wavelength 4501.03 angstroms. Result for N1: 0.6081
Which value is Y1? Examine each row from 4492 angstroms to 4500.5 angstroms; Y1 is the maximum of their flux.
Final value 0.6661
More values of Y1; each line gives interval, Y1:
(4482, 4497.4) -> 0.7054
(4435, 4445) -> 0.7143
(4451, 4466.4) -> 0.6813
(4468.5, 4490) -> 0.6769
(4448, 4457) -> 0.6764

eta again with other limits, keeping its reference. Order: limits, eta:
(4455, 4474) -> 4455.66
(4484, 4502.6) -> 4489.64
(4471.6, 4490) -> 4489.64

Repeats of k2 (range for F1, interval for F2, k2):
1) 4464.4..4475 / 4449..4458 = -0.001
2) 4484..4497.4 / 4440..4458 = -0.008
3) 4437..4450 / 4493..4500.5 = 0.012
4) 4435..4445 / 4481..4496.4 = 0.132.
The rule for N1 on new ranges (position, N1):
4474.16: 0.6373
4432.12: 0.6689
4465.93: 0.6094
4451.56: 0.6764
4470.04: 0.6358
